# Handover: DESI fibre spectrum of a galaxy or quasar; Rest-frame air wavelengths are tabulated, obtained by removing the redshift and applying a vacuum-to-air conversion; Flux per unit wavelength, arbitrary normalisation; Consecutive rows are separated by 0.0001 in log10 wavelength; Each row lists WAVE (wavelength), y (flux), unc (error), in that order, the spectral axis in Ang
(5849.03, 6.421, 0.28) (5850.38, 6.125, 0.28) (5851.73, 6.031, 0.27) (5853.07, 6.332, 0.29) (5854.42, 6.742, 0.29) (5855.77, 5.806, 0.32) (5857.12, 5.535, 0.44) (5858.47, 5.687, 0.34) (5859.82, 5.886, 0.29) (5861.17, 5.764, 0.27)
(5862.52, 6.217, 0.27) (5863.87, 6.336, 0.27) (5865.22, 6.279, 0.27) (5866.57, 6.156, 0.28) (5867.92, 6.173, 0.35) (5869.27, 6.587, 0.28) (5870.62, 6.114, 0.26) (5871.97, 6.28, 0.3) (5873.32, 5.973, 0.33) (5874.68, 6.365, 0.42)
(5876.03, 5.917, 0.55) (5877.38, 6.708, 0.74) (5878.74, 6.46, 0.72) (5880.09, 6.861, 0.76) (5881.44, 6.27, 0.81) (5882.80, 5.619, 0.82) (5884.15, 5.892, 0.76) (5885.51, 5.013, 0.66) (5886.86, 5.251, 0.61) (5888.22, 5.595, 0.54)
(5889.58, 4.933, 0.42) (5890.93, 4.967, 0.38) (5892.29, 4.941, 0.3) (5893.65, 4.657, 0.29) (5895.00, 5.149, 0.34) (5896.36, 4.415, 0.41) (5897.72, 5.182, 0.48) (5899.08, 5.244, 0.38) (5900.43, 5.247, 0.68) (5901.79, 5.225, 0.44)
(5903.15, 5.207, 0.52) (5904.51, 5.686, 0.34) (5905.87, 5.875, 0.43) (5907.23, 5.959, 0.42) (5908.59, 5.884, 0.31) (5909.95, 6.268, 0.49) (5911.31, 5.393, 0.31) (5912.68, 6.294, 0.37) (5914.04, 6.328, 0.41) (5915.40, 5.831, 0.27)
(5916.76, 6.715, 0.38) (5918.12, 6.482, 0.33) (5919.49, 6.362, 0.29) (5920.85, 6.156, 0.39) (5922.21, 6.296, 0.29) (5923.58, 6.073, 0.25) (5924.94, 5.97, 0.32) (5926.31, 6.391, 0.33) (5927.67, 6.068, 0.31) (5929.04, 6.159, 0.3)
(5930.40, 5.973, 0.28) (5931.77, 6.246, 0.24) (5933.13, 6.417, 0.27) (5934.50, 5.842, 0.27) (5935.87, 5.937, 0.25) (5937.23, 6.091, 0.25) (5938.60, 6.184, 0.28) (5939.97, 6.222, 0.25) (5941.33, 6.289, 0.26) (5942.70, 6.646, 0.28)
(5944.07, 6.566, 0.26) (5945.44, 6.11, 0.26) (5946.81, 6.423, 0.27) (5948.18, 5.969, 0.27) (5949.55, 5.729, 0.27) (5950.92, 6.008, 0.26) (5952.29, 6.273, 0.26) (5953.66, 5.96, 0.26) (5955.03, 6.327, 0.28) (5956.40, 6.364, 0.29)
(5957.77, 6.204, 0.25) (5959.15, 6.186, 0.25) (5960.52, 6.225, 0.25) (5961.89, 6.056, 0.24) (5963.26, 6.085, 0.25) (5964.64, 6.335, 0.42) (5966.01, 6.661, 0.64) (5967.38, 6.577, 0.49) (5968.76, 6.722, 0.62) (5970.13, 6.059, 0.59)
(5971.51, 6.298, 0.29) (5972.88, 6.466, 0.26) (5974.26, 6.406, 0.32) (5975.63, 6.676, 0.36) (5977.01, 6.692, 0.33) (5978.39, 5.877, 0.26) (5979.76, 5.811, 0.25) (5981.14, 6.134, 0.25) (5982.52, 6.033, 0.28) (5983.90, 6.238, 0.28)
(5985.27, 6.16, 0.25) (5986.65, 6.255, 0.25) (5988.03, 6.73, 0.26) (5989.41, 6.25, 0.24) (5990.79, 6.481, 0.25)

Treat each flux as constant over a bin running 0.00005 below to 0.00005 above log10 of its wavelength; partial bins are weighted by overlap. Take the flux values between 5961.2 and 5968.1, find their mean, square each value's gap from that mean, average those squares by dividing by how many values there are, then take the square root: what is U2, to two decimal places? 0.25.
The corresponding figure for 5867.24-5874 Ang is 0.21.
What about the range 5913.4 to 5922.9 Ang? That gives 0.25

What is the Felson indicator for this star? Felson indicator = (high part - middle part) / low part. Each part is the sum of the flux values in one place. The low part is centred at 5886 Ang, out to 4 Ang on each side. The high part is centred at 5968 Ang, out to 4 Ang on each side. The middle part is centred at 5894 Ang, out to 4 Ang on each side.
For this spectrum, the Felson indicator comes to 0.29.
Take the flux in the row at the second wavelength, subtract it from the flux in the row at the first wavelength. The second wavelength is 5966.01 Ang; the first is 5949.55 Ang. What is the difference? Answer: -0.9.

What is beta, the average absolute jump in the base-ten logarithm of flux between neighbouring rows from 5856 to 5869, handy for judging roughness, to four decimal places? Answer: 0.0113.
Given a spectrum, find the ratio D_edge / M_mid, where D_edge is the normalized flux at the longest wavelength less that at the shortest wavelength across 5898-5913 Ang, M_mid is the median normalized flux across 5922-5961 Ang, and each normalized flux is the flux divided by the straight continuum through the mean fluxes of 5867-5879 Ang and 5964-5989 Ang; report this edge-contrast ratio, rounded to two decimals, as 0.17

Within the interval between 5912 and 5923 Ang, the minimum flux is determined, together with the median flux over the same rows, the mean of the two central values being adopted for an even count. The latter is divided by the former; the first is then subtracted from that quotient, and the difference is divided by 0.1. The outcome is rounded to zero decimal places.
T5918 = -47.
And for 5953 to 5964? -49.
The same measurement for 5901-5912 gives -41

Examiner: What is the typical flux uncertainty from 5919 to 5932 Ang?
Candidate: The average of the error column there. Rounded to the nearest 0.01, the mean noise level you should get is 0.30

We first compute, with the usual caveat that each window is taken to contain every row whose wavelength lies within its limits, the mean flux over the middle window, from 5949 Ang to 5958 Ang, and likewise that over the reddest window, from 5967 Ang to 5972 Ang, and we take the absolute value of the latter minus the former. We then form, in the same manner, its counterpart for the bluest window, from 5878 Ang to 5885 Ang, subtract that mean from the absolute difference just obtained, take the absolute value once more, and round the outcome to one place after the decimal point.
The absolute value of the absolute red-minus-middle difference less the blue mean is 5.9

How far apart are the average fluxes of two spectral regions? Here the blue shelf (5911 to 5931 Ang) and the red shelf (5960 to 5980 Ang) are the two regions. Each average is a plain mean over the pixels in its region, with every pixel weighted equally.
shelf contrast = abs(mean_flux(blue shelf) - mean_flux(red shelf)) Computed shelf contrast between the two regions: 0.16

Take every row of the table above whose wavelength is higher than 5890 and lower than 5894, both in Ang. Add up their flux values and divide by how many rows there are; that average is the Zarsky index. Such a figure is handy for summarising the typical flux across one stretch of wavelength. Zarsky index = 4.9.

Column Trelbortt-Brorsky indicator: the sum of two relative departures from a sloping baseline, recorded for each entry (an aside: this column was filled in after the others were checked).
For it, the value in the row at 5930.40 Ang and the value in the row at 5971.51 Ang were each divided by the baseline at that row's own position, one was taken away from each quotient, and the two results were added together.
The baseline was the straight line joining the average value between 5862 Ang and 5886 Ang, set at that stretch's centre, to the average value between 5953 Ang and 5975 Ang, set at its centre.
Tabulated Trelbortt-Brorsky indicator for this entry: -0.05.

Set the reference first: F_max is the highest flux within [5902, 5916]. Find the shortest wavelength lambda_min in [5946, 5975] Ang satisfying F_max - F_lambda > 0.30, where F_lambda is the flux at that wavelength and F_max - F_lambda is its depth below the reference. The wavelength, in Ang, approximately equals 5948.18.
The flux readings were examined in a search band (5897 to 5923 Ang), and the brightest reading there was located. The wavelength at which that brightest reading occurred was 5916.76 Ang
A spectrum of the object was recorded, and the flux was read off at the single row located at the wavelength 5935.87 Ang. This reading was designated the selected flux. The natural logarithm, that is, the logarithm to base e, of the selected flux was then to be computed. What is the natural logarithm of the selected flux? 1.781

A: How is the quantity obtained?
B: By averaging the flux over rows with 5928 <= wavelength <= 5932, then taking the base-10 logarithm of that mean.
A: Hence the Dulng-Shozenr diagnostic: 0.79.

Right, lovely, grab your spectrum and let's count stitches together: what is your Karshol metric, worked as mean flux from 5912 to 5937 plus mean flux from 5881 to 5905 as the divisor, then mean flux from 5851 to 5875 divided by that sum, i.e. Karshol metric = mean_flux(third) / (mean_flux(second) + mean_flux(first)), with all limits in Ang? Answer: 0.54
